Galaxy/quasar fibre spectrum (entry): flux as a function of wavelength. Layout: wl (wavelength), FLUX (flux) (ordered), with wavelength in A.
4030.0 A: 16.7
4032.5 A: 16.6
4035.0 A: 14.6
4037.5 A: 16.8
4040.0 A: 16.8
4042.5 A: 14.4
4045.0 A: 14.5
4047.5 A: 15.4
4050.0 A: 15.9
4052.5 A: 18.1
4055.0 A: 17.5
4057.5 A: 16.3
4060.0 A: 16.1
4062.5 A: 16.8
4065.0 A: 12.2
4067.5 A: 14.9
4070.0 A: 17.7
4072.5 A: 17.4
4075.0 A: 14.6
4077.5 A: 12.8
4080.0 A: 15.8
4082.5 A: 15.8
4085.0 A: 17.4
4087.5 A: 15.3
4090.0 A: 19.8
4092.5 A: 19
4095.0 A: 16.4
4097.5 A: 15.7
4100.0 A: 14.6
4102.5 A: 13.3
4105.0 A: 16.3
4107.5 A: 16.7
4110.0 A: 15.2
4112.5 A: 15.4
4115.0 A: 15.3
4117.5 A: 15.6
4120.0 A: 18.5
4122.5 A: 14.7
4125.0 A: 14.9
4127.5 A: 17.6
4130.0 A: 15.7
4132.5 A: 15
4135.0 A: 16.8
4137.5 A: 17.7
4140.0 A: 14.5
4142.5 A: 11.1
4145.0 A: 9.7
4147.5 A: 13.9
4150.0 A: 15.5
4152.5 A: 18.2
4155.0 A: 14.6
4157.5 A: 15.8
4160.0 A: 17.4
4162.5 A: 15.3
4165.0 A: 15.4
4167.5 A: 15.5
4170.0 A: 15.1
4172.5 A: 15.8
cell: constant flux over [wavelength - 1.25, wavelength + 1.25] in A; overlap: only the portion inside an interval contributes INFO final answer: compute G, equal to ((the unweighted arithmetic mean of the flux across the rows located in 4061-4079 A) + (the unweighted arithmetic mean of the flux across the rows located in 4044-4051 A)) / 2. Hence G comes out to 15.2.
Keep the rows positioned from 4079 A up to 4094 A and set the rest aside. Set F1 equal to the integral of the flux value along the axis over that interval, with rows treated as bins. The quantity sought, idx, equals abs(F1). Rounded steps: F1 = 258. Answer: 258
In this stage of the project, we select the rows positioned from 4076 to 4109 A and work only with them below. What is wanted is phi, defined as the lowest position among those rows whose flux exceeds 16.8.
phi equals 4085.0 A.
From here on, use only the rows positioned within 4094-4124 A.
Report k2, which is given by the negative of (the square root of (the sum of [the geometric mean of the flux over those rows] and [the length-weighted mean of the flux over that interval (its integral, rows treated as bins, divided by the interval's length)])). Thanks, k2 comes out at -5.59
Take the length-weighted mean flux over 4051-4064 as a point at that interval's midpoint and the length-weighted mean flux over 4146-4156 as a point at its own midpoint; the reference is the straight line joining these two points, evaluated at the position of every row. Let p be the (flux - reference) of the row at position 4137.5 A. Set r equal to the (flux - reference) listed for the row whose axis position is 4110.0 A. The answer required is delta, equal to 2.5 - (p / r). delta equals 4.9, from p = 2.1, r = -0.9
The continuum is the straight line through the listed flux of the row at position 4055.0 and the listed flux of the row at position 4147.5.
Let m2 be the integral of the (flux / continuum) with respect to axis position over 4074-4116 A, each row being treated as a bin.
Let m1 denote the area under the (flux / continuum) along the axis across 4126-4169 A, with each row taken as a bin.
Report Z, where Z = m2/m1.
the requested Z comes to 0.88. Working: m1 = 47.3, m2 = 41.8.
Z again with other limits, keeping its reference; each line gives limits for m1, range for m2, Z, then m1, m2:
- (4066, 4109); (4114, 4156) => 1.05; 42.6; 44.5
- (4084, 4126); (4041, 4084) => 0.90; 43.5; 39.2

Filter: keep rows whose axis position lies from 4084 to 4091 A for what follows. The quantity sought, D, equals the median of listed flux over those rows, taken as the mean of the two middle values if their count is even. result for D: 17.4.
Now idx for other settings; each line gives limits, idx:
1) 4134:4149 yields 209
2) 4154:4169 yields 235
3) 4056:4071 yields 235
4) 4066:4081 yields 232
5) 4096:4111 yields 230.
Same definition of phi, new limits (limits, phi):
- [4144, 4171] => 4152.5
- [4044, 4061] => 4052.5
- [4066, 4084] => 4070.0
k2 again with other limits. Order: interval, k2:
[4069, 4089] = -5.63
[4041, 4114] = -5.63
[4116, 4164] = -5.53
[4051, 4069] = -5.65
